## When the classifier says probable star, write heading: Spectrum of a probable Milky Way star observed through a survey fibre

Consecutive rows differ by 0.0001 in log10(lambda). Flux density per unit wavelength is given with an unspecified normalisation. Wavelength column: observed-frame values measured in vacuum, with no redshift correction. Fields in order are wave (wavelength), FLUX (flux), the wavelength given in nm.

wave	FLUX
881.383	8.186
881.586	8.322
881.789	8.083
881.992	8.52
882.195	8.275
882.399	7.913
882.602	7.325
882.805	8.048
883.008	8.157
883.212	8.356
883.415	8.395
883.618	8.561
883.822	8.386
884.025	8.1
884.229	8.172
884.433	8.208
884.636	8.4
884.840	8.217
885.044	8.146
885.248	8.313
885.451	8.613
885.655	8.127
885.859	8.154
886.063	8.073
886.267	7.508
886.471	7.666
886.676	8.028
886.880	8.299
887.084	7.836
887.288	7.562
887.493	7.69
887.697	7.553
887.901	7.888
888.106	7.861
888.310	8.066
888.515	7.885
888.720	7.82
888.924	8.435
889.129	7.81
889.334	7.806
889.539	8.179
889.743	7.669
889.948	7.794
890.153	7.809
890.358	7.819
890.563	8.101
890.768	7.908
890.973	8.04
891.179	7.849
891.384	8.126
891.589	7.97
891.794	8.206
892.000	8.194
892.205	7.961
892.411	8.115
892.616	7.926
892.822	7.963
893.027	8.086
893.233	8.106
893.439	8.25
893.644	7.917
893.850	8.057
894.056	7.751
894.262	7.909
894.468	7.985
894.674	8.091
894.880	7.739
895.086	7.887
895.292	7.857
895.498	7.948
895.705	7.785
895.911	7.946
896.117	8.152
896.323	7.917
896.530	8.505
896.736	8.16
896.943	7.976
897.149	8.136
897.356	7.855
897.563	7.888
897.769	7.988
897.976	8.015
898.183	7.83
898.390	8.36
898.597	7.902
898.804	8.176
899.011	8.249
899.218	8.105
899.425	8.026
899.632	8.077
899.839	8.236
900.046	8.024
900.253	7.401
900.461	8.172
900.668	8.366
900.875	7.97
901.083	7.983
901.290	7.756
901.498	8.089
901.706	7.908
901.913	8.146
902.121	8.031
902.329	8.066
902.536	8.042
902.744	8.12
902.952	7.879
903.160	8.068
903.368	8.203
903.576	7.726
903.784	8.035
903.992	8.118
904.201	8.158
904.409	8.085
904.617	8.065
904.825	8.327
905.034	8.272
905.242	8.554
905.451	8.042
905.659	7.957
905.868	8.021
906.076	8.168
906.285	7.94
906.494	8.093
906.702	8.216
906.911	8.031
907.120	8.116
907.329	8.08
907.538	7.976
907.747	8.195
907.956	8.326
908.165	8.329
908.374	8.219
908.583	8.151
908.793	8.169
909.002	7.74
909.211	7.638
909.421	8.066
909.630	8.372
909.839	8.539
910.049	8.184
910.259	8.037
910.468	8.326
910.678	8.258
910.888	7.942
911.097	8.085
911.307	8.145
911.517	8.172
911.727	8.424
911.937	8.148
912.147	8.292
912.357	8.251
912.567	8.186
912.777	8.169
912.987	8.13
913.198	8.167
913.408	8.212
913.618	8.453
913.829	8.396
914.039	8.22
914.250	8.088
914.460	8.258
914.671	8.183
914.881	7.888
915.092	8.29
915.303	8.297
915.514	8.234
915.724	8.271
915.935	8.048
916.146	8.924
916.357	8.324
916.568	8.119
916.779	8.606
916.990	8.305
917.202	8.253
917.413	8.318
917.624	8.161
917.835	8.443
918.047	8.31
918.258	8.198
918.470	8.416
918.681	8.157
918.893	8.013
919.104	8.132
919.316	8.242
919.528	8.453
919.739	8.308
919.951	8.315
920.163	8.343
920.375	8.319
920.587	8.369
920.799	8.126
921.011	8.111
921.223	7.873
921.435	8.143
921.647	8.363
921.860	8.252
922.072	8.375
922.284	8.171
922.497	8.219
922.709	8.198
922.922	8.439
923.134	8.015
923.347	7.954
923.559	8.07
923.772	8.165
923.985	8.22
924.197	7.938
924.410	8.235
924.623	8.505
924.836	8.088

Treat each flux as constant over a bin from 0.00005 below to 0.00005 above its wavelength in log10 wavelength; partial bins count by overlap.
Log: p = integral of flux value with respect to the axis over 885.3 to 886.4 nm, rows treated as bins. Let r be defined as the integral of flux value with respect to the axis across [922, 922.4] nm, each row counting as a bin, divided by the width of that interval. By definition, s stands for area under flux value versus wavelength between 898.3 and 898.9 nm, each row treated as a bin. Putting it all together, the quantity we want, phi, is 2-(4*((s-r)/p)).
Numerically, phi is 3.52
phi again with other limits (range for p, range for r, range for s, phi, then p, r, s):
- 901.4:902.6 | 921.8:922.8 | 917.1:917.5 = 4.04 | 9.7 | 8.25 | 3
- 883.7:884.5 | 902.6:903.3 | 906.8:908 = 0.97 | 6.6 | 8.03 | 10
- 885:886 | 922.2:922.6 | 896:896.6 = 3.59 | 8.3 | 8.18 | 5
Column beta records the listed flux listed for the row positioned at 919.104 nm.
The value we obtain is 8.132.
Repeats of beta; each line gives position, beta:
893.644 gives 7.917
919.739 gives 8.308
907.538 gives 7.976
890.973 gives 8.04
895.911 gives 7.946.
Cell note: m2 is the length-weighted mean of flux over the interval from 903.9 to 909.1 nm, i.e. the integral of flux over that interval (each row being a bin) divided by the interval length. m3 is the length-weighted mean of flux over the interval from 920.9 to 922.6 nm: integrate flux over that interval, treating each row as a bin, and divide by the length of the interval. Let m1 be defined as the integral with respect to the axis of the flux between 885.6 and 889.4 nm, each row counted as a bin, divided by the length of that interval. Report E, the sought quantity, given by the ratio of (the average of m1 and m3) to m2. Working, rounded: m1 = 7.89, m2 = 8.13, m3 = 8.19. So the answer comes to 0.99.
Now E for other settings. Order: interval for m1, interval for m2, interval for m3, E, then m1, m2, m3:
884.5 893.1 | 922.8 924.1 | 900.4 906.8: 0.99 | 7.99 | 8.15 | 8.08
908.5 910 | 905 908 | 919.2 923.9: 1.00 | 8.10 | 8.13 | 8.22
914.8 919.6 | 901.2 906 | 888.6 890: 1.00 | 8.28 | 8.07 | 7.94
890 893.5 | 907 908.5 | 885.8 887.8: 0.97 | 8.02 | 8.18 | 7.83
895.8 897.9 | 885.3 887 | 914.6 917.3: 1.01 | 8.05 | 8.07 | 8.29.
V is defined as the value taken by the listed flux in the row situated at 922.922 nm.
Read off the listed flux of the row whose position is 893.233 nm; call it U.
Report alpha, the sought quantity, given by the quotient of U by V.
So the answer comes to 0.96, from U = 8.106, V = 8.439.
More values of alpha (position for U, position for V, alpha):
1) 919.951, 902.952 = 1.06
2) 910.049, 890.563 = 1.01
